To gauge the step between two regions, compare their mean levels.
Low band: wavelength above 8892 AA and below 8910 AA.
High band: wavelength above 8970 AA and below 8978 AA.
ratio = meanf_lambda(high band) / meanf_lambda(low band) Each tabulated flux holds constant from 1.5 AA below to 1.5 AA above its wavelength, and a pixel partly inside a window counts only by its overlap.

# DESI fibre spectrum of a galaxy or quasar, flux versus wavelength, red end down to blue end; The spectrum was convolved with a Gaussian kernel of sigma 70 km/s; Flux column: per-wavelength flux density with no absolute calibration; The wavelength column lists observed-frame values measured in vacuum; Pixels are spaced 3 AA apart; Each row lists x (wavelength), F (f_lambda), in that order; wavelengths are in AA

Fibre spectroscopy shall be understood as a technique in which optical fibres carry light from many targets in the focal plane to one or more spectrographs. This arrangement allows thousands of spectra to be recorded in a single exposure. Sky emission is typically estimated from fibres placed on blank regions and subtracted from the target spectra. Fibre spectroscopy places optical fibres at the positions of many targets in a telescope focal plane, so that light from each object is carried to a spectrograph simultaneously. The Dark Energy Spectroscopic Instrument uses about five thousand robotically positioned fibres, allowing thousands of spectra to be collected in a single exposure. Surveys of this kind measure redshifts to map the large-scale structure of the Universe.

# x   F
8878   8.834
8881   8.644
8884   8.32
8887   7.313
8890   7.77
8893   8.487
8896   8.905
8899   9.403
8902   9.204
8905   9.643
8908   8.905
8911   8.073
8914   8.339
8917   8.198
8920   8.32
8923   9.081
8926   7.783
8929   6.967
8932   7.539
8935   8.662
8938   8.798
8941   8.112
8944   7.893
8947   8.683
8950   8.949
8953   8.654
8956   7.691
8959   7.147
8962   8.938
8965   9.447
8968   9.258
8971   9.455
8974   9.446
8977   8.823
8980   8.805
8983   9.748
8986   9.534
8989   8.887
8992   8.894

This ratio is 1.02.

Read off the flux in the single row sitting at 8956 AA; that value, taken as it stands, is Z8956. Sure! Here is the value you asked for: 7.691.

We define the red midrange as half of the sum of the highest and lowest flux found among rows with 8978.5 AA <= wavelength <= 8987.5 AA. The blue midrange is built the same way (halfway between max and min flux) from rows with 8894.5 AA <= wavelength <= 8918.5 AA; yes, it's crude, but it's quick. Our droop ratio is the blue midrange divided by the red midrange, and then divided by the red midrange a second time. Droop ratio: 0.103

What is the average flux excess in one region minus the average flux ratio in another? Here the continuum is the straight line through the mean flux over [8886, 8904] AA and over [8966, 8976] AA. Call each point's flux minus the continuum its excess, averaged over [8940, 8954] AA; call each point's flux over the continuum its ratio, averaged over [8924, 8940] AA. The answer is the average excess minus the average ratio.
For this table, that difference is -1.54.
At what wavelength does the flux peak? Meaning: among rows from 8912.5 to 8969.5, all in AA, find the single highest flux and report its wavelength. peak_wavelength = 8965 AA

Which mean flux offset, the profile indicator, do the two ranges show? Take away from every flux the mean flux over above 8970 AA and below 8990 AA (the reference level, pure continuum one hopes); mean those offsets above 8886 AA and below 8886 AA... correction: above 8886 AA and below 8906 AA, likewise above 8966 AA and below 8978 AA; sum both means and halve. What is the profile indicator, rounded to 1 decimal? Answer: -0.3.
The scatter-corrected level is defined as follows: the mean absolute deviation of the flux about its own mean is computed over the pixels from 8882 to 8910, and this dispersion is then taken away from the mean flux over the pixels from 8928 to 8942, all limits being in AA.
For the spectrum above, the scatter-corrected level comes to 7.4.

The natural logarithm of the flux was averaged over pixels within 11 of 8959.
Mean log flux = 2.15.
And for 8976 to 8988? 2.22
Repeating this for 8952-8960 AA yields 2.05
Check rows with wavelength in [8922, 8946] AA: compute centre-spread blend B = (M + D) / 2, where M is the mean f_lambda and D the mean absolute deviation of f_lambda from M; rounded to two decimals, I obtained 4.33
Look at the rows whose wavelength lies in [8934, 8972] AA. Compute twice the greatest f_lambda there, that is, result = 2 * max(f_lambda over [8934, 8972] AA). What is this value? 18.9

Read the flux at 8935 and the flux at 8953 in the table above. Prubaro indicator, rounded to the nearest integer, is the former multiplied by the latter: 75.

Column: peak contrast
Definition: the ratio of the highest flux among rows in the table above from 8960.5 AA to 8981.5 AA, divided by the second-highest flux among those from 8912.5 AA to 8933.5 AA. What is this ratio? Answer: 1.13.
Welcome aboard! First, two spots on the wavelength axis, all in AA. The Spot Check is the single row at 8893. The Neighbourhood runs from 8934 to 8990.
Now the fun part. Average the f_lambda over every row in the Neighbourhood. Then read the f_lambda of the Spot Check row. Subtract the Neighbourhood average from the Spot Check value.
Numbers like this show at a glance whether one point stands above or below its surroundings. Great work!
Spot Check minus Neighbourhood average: -0.3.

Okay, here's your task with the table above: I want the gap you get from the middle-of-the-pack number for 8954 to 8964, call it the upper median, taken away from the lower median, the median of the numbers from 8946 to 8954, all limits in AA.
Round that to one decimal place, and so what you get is 1.0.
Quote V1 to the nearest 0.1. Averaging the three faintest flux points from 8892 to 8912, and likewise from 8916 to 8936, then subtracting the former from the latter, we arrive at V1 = -1.1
